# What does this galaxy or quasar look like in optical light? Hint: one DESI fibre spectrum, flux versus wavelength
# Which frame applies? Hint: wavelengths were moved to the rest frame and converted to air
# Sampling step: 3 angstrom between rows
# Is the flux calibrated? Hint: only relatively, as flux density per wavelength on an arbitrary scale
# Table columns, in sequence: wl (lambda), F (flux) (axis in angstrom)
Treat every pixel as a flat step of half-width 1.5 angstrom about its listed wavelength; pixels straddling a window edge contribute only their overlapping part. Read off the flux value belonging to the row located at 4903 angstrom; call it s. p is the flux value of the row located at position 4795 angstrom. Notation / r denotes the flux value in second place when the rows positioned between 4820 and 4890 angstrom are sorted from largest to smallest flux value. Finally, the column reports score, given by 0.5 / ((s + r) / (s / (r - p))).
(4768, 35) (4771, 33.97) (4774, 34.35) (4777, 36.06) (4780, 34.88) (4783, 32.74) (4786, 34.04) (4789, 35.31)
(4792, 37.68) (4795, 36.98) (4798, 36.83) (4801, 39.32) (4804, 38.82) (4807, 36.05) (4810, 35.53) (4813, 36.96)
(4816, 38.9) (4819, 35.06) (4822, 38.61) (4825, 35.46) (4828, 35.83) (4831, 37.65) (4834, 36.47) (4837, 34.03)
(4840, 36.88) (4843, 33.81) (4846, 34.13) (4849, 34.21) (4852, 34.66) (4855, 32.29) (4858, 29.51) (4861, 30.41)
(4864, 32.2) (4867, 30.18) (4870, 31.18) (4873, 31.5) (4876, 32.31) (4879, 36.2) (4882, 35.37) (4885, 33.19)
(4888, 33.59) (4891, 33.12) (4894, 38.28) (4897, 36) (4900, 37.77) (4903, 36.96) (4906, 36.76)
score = 0.37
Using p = 36.98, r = 37.65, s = 36.96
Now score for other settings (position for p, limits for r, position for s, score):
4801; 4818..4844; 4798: -0.15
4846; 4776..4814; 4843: 0.05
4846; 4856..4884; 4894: 0.21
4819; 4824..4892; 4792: 0.14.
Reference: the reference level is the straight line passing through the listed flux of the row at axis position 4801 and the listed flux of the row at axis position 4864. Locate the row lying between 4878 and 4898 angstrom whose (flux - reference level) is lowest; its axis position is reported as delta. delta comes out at 4885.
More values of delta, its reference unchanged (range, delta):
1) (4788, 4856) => 4789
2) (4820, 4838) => 4837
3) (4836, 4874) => 4858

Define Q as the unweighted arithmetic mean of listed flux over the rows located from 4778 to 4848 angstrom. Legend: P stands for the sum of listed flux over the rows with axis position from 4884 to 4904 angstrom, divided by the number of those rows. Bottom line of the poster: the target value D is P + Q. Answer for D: 71.7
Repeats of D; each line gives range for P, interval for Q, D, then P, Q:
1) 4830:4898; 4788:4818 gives 71.0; 33.8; 37.2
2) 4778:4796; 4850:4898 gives 68.4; 35.3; 33.1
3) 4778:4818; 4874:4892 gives 70.4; 36.5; 34.0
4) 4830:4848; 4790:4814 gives 72.8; 35.5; 37.3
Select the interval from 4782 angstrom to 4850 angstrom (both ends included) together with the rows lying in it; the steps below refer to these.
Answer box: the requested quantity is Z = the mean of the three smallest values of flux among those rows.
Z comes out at 33.5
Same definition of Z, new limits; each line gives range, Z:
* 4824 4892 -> 30.0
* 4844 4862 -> 30.7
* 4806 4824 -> 35.5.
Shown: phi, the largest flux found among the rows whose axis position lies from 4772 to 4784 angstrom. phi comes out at 36.06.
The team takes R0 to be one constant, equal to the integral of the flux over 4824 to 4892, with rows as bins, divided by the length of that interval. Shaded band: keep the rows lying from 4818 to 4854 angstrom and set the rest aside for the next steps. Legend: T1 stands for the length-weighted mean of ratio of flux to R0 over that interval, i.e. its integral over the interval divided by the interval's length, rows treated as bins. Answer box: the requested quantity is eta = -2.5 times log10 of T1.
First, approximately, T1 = 1.06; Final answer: -0.06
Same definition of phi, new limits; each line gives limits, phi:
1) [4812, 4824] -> 38.9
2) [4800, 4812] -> 39.32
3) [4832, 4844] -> 36.88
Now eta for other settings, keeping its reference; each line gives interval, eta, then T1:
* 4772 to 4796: -0.05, 1.05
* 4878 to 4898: -0.04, 1.04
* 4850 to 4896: 0.02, 0.98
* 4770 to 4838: -0.08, 1.08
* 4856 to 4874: 0.09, 0.92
